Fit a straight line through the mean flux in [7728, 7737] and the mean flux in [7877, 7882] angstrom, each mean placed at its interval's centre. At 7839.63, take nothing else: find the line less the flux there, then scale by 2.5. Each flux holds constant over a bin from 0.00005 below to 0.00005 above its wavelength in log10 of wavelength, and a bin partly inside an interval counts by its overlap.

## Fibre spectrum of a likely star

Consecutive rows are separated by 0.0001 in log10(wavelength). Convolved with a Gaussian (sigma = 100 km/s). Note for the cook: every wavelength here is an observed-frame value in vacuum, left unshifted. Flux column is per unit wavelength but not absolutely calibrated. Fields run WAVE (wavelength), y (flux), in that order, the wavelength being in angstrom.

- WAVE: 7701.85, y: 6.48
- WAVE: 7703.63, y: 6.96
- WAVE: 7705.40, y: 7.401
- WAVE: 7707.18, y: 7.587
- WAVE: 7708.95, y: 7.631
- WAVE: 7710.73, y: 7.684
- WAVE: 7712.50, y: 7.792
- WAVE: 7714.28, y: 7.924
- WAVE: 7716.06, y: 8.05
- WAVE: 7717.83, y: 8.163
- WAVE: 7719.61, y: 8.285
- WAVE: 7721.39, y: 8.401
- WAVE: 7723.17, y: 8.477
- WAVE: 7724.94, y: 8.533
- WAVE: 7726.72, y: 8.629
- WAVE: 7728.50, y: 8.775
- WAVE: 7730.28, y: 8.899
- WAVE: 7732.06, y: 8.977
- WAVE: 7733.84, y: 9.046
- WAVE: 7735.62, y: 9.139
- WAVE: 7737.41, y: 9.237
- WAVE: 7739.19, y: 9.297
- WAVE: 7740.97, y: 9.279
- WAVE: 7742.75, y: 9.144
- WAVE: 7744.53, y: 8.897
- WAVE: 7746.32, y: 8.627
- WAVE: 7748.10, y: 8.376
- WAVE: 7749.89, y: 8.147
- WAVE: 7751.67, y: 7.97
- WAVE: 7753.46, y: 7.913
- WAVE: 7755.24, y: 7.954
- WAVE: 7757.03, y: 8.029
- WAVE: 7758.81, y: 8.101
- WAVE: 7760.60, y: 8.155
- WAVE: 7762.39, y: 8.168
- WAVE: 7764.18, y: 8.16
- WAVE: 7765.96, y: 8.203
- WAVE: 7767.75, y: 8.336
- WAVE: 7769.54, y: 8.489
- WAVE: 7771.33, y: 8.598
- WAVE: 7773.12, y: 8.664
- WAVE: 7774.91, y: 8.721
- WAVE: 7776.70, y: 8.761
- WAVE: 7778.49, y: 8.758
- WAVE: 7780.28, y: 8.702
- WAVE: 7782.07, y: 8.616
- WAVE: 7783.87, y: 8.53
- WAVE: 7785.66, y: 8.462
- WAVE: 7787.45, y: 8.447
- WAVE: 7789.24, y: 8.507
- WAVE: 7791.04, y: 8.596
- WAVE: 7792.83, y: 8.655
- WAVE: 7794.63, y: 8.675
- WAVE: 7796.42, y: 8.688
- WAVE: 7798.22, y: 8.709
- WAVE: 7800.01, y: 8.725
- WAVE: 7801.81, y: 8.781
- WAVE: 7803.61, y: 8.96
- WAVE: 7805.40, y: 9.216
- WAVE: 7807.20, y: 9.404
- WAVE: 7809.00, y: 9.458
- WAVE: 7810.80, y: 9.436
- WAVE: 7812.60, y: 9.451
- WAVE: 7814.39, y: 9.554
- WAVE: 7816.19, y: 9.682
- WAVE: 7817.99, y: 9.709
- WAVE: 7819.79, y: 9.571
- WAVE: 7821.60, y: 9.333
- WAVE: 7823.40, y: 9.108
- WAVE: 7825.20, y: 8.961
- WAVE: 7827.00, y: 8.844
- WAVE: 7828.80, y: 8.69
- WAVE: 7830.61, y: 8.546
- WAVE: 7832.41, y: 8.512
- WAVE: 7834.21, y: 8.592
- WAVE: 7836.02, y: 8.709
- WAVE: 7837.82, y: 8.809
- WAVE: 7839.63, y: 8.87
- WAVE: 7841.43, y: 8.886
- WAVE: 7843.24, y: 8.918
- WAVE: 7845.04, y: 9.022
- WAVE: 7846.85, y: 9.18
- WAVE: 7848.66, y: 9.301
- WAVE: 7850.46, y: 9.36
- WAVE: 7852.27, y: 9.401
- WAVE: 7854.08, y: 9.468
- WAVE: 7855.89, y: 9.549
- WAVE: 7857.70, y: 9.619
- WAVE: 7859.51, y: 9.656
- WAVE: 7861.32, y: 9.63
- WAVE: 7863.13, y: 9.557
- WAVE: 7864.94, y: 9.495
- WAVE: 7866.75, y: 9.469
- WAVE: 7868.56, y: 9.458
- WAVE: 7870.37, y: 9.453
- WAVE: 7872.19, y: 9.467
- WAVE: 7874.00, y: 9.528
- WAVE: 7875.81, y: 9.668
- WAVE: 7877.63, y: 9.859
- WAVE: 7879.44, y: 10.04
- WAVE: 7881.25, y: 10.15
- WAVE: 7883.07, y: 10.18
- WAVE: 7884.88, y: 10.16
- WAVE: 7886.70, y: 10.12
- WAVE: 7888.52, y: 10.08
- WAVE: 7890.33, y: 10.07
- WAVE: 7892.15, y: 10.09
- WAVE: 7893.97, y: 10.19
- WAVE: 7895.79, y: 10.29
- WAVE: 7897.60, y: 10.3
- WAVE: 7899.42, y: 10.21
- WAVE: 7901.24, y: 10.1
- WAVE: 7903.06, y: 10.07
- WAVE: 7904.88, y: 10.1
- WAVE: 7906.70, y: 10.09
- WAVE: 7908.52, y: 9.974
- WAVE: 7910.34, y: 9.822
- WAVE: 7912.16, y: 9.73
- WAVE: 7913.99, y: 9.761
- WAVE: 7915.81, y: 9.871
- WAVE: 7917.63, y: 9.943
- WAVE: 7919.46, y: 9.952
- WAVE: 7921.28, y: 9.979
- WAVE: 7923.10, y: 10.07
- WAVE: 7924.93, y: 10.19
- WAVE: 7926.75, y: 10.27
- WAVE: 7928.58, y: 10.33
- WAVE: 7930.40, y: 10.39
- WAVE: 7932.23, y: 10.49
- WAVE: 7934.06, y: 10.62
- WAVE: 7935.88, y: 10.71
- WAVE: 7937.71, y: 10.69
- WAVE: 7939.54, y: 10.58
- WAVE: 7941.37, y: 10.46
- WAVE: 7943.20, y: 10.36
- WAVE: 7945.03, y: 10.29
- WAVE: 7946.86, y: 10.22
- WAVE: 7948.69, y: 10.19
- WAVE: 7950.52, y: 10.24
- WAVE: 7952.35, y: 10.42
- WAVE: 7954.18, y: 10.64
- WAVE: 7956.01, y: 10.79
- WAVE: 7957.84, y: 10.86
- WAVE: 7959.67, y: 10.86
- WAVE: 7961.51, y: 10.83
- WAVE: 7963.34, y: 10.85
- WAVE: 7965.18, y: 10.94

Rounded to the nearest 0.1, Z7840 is 2.2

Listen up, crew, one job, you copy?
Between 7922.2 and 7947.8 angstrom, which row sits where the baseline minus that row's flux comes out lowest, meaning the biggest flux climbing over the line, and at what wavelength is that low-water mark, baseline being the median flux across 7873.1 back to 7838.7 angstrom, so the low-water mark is 7935.88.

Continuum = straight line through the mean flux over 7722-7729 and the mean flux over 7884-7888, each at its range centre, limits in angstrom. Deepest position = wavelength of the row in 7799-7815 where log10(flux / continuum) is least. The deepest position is 7800.01 angstrom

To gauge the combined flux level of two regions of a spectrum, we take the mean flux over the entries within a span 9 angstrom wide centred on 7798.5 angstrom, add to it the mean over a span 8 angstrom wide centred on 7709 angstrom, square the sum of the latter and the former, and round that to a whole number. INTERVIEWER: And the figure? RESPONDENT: 267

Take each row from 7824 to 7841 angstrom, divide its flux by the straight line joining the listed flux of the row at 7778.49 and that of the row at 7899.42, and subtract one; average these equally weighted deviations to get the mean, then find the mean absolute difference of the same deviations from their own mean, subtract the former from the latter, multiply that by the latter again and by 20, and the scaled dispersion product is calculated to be 0.024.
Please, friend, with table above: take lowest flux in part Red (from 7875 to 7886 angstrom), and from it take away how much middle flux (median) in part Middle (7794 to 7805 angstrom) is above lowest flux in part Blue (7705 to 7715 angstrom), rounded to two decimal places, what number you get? 8.35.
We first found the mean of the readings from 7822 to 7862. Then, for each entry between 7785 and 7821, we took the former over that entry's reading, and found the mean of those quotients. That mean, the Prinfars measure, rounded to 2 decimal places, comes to 1.01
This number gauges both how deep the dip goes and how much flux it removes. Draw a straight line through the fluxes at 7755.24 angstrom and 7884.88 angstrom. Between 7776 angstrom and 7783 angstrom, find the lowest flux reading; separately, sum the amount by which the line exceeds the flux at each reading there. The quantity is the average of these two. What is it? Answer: 3.6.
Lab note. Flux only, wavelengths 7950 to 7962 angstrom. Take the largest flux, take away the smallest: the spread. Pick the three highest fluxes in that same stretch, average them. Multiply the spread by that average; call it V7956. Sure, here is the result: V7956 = 6.7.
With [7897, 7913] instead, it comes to 5.8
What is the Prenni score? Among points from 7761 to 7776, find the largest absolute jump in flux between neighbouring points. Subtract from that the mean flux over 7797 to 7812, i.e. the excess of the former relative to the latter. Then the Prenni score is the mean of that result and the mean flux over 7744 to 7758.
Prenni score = -0.35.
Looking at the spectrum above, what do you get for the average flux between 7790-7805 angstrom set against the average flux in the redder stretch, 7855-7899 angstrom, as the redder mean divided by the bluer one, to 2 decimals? 1.13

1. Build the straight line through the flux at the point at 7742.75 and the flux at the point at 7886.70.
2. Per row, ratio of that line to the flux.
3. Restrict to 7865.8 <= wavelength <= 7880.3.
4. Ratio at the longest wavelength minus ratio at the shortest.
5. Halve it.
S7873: -0.026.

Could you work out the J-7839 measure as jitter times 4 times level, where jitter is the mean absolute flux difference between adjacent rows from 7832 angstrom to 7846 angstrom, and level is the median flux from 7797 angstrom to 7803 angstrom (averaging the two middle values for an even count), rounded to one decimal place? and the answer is 2.5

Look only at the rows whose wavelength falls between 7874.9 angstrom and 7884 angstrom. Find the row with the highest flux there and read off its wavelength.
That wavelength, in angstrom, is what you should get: 7883.07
